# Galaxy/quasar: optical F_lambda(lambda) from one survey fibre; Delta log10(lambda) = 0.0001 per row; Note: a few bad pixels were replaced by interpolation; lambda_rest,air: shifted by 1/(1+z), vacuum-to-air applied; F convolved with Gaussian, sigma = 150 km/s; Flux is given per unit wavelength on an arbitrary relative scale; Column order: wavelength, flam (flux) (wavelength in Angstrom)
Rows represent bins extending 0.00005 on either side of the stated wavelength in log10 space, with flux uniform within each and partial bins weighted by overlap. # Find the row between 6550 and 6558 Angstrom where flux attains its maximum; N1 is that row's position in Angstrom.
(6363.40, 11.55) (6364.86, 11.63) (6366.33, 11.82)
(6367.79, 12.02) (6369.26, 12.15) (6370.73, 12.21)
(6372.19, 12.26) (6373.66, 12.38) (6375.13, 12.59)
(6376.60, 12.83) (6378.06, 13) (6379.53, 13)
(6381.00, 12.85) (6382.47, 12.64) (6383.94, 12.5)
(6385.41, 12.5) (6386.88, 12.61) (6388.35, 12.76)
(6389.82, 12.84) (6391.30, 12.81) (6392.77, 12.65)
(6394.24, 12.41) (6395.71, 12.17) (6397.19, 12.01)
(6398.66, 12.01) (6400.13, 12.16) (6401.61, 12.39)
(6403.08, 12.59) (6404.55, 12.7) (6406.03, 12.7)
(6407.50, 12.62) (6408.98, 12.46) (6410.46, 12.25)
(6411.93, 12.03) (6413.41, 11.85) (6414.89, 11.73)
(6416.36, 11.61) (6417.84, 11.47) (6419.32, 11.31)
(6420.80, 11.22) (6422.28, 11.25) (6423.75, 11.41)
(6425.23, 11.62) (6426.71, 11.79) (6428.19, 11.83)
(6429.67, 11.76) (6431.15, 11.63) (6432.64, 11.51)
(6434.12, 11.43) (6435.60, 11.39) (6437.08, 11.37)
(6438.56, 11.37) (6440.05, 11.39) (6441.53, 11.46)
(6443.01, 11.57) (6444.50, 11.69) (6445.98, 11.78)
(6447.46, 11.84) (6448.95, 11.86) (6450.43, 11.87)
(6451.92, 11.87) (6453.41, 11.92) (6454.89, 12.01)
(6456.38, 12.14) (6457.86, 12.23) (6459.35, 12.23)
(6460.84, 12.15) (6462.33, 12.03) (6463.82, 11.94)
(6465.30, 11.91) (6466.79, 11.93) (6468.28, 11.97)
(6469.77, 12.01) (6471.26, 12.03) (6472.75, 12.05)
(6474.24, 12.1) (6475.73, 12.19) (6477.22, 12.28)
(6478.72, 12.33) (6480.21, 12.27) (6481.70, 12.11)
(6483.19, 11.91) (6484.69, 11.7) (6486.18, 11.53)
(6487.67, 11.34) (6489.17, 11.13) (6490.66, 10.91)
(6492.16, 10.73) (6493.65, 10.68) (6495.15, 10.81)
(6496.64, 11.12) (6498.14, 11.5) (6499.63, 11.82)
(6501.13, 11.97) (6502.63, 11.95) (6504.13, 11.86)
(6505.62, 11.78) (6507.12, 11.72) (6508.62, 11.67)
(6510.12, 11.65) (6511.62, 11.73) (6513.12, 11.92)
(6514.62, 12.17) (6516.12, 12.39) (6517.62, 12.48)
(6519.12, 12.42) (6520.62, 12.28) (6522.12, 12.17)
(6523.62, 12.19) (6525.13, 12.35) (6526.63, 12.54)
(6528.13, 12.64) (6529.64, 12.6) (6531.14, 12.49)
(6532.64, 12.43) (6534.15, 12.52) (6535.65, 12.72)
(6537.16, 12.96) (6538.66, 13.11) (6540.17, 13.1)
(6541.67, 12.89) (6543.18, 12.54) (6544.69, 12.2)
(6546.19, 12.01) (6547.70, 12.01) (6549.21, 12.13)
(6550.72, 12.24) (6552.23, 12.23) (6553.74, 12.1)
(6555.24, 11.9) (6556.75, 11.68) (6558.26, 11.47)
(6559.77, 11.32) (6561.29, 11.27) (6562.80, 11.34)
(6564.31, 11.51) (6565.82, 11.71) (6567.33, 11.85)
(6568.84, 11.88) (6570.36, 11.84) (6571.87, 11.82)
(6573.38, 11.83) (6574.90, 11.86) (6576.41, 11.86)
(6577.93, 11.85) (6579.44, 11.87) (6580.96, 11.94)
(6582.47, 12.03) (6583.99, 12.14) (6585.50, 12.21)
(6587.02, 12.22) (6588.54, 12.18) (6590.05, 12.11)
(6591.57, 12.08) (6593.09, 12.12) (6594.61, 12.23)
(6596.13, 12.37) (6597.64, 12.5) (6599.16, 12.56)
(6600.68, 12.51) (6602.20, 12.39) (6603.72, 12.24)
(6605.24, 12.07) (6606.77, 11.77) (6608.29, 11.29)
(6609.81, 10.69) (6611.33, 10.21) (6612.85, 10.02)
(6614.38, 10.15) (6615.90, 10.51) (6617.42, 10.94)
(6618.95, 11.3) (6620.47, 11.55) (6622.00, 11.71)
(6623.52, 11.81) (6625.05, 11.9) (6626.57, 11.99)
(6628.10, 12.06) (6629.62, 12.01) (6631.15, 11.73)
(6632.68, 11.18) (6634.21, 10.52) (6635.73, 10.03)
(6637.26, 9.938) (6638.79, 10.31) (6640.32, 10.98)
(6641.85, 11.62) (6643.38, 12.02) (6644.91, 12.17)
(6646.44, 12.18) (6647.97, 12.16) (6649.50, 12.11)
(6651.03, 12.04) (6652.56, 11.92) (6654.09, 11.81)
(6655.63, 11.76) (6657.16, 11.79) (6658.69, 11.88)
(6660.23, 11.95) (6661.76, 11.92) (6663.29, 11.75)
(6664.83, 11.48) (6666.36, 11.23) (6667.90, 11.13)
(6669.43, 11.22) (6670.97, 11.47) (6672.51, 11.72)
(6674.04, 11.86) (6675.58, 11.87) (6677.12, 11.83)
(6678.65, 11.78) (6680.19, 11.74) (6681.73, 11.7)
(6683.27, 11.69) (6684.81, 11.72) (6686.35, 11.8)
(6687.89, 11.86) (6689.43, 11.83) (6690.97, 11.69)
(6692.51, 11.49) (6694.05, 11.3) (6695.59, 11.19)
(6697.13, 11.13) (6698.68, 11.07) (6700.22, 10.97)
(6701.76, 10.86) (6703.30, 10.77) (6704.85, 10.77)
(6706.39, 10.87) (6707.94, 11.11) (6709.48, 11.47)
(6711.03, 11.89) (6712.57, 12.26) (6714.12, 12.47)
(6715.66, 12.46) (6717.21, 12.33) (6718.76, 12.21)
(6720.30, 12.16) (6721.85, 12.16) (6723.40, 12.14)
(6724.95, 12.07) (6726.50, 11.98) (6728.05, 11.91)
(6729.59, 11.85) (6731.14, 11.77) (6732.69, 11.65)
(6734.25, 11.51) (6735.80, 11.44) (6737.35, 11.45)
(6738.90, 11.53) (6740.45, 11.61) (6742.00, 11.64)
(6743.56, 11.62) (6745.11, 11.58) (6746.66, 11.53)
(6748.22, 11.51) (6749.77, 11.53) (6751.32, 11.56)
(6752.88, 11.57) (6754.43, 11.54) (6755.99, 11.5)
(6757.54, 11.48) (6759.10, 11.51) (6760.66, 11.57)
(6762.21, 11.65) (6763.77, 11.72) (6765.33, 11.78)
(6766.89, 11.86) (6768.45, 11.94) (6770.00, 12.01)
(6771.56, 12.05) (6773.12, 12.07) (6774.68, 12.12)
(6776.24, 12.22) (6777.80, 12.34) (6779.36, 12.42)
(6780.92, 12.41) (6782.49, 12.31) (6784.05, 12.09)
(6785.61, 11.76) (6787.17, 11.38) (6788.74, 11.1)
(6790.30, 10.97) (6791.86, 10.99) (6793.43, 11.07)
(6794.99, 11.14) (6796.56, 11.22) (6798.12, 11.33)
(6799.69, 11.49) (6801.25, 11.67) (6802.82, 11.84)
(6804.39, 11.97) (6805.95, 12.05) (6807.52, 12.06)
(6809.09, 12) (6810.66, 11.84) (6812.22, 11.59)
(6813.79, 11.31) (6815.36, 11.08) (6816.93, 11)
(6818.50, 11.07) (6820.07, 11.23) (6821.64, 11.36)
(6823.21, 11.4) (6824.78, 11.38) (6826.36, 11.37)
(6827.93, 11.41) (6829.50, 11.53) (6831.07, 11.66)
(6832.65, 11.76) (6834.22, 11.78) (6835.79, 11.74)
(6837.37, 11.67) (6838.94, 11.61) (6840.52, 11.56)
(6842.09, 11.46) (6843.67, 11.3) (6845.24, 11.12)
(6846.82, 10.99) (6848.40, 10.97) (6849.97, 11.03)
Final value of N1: 6550.72 Angstrom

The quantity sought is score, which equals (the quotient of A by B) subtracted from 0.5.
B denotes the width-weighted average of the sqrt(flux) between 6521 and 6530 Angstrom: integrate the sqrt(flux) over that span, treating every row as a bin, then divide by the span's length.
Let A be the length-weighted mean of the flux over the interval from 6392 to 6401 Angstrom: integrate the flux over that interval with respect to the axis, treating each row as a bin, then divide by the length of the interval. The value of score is -2.98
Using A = 12.2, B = 3.52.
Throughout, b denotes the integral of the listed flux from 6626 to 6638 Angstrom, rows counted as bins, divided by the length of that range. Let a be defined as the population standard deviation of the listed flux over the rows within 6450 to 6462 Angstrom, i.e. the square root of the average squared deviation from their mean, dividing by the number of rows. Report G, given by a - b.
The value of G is -11.0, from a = 0.14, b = 11.2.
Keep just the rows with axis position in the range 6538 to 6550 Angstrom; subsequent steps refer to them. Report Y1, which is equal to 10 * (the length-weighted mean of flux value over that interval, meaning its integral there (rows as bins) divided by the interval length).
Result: 125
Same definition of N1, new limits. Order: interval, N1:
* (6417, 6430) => 6428.19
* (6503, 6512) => 6504.13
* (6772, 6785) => 6779.36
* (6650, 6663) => 6651.03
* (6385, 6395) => 6389.82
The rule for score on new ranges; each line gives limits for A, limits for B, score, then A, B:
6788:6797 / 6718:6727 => -2.68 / 11.1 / 3.48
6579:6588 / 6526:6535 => -2.91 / 12.1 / 3.54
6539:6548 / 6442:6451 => -3.15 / 12.5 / 3.43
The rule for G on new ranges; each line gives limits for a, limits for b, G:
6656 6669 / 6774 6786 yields -11.9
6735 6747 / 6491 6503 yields -11.2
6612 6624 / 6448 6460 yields -11.3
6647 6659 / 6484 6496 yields -11.0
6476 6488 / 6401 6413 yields -12.1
